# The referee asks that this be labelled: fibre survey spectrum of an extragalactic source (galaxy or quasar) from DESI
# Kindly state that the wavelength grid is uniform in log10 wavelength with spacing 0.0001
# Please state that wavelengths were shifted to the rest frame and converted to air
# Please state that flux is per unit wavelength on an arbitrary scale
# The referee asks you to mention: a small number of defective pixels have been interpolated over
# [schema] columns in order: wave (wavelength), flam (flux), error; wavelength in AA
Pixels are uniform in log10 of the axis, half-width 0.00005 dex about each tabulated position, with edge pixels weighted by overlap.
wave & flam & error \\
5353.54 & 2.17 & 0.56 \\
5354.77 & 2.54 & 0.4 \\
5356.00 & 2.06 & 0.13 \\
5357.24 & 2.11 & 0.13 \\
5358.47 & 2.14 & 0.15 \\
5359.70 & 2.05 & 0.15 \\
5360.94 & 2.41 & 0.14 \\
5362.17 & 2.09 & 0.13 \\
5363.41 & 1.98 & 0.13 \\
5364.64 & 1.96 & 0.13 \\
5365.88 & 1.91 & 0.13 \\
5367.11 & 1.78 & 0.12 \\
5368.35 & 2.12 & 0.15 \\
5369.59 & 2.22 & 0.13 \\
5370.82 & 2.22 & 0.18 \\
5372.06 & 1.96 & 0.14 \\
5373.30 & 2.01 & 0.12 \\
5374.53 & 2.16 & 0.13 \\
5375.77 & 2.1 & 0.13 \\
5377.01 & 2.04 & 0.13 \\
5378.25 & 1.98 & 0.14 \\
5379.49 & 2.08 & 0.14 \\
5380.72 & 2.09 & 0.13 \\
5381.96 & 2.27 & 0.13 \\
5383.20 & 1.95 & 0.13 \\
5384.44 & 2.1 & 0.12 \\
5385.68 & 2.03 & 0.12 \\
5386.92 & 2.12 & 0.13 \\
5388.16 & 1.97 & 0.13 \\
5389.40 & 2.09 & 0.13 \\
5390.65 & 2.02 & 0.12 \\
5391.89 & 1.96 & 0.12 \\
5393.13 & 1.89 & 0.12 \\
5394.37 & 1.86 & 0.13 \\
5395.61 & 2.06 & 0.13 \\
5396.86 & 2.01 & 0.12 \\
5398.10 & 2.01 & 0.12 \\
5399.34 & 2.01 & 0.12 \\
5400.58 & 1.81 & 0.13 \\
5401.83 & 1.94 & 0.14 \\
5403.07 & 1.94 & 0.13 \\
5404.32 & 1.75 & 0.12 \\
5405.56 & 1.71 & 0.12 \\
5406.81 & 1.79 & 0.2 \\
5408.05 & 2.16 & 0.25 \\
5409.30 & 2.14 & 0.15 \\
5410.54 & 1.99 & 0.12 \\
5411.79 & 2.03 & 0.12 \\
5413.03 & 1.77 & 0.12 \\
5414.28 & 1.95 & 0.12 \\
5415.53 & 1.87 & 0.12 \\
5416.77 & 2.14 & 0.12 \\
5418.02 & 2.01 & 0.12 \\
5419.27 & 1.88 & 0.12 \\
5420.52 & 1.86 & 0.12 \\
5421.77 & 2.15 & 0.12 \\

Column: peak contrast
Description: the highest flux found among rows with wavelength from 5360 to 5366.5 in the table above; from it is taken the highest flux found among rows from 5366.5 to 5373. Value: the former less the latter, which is 0.2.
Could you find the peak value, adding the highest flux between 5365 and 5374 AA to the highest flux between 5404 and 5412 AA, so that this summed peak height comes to 4.38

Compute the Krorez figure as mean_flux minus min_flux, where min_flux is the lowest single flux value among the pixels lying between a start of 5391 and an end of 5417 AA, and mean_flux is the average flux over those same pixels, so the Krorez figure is 0.23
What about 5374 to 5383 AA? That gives 0.12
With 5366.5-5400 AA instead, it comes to 0.26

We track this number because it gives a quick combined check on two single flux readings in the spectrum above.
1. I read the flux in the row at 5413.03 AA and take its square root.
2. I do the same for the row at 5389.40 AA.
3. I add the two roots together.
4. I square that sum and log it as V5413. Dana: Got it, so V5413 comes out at 7.71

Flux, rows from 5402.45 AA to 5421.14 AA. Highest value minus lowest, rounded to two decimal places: 0.45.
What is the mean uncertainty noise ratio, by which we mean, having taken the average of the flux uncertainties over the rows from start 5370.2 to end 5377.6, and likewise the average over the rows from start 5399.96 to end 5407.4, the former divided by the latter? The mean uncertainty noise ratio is 0.99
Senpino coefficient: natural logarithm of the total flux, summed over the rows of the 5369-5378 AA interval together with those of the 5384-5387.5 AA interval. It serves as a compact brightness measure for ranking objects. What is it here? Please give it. 3.04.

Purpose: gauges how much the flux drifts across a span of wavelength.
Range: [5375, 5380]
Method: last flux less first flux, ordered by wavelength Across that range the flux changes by 0.0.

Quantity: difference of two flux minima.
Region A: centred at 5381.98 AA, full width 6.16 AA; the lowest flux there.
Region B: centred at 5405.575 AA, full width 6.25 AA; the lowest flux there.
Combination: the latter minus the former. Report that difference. -0.24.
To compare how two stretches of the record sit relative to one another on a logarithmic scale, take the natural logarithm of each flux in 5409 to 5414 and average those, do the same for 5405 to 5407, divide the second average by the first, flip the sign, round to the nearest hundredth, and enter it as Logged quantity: -0.82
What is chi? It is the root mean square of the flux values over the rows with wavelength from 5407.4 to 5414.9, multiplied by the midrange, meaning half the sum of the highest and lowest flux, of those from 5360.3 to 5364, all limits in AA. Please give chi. 4.41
